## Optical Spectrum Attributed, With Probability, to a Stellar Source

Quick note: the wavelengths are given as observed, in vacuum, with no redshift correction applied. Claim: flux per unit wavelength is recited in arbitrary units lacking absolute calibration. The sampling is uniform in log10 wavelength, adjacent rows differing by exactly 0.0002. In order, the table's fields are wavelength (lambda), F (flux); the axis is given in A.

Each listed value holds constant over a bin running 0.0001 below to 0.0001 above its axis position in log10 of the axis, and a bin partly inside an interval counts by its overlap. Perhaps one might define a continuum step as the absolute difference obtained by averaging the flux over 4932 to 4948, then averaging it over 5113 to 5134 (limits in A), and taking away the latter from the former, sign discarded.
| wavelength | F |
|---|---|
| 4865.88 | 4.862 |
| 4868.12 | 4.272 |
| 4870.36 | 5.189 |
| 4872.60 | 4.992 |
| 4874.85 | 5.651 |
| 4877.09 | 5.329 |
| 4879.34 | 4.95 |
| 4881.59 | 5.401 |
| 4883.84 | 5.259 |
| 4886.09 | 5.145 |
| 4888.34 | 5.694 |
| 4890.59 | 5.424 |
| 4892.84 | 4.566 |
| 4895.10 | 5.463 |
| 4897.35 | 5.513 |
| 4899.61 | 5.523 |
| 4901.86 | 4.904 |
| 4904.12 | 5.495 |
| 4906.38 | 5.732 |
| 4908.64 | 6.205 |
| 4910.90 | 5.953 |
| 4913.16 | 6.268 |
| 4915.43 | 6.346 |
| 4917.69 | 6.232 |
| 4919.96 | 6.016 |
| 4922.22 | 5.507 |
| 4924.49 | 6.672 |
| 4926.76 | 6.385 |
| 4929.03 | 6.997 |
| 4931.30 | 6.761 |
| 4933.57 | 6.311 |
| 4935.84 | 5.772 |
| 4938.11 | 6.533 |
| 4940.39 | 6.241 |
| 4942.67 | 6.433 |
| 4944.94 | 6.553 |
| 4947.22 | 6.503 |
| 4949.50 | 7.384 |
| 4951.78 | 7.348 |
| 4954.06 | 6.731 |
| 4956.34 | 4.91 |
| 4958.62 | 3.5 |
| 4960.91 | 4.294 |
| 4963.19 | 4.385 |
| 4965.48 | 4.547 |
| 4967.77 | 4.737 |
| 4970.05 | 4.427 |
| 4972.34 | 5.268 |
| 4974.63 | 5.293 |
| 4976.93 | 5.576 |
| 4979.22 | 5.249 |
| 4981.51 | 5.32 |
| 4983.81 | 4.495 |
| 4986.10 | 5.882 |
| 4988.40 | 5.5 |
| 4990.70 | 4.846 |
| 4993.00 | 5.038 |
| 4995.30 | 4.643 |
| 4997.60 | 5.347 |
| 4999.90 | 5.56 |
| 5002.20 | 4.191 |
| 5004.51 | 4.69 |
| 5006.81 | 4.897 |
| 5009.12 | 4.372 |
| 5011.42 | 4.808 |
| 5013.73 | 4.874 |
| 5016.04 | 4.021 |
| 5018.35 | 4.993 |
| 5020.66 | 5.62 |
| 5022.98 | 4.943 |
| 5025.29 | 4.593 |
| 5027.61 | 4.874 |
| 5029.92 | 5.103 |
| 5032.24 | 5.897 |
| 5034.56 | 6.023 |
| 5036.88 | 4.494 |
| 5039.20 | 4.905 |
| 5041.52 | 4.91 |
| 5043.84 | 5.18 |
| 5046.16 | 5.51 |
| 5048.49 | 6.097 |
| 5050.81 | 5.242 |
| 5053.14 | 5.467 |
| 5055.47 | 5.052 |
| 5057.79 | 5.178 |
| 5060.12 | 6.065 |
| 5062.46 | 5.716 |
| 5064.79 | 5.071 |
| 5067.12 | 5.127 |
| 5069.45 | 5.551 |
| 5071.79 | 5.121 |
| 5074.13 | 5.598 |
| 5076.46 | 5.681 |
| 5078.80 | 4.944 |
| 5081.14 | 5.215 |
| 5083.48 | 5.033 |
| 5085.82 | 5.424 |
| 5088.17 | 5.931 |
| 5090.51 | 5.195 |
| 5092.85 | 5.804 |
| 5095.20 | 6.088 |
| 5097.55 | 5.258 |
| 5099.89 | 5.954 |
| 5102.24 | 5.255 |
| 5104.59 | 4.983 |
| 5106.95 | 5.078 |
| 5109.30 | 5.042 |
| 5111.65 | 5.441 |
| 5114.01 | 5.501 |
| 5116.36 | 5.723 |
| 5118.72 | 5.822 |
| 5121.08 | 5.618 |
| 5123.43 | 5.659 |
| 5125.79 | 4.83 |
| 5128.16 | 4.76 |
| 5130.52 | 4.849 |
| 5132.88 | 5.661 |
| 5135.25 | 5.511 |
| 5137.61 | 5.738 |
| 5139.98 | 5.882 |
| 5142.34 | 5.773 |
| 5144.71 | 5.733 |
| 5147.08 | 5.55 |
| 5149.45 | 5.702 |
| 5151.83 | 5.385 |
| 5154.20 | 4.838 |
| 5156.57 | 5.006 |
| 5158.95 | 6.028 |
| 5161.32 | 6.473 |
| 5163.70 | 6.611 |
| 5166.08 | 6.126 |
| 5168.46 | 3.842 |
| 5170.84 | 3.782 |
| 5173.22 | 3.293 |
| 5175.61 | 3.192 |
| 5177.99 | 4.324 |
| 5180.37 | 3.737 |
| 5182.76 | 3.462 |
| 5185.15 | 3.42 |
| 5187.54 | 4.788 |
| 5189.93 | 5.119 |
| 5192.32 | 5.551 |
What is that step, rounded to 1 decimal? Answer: 1.0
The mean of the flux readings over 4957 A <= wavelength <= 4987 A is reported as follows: 4.8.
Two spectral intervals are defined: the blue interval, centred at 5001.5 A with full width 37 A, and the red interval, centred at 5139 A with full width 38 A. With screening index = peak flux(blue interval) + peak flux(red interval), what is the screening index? 11.8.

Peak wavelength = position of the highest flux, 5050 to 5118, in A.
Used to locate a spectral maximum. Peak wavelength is 5095.20 A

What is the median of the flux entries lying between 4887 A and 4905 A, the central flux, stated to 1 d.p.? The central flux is 5.5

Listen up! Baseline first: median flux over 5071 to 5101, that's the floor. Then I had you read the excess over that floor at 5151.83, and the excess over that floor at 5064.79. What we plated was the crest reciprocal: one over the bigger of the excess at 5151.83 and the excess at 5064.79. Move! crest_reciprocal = -26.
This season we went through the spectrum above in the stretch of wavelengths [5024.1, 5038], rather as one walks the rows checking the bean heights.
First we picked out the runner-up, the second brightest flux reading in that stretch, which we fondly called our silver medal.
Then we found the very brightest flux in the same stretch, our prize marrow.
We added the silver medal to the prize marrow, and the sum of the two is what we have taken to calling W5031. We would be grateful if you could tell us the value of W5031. 11.9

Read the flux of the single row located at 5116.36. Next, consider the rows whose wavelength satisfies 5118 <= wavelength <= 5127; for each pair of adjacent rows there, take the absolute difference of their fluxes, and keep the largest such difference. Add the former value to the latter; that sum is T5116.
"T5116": 6.6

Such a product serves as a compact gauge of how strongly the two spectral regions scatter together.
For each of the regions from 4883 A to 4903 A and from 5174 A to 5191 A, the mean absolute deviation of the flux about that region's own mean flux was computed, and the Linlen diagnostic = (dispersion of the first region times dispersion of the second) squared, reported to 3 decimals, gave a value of 0.030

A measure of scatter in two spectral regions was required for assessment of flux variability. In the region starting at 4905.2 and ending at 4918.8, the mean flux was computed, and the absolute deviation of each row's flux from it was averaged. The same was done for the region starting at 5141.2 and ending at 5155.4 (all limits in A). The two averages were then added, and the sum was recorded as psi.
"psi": 0.44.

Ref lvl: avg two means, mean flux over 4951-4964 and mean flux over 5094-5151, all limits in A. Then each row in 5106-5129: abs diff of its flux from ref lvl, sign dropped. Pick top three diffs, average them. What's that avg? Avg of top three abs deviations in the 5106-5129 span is 0.52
